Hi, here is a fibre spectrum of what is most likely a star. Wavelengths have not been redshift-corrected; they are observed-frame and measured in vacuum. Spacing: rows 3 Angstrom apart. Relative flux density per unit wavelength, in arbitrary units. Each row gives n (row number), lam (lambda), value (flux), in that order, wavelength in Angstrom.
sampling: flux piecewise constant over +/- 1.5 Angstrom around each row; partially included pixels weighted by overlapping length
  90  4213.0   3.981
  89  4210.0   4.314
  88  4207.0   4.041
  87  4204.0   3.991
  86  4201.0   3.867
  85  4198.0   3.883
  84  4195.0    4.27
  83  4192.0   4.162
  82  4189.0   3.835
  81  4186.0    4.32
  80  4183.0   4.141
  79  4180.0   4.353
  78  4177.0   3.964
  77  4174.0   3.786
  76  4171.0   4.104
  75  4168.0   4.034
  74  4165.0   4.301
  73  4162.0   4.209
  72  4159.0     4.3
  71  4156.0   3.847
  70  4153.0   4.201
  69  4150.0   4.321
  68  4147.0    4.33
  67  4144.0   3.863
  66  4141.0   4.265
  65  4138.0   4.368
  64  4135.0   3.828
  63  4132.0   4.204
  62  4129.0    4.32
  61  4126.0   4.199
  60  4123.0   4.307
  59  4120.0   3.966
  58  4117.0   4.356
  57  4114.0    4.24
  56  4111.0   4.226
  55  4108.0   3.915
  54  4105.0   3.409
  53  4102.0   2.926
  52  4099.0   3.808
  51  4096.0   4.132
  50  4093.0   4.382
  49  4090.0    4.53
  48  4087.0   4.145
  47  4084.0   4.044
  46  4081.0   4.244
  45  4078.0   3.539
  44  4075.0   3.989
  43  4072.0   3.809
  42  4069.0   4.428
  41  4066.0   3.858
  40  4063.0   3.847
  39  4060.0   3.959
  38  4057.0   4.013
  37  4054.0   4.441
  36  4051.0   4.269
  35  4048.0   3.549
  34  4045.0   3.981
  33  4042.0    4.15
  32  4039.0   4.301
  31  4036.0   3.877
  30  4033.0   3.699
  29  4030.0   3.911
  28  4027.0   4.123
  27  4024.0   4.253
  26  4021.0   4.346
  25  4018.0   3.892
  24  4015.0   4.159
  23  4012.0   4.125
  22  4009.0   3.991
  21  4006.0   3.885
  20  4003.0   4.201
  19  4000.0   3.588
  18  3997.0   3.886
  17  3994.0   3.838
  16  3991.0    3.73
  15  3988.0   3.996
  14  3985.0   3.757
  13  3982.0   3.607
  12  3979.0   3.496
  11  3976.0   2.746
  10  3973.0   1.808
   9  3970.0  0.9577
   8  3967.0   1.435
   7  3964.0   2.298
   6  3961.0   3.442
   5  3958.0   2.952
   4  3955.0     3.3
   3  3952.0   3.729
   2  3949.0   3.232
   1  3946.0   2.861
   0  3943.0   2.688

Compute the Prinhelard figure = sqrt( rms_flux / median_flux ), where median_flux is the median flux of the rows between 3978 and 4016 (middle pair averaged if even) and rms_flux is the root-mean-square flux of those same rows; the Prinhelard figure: 1.00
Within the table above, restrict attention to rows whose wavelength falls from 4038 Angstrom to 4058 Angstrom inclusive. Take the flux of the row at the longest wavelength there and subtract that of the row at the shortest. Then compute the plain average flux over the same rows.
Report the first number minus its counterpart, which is -4.39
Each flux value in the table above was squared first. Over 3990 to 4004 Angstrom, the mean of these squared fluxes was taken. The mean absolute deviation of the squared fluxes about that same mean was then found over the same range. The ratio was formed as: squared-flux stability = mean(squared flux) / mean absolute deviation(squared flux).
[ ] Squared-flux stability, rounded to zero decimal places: 12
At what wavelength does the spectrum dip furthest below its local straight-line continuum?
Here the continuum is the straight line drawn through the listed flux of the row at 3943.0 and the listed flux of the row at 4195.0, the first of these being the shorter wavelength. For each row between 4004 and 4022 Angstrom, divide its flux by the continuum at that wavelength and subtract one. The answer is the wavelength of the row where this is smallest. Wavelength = 4018.0 Angstrom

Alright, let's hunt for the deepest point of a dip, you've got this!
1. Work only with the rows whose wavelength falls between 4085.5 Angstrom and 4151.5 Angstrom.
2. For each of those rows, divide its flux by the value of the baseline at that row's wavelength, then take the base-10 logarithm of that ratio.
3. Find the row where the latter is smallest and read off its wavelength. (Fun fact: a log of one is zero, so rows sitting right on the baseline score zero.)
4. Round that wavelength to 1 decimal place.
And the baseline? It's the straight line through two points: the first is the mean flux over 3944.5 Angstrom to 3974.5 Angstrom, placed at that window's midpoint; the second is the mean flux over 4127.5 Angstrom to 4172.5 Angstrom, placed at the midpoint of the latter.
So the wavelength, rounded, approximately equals 4102.0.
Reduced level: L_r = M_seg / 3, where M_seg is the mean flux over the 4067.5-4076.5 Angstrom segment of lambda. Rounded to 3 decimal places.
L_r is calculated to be 1.358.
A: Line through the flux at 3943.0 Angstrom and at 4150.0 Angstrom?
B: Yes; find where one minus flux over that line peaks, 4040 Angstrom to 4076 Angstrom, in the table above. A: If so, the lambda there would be 4048.0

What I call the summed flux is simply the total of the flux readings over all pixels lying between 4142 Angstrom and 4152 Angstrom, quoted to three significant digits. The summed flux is 12.5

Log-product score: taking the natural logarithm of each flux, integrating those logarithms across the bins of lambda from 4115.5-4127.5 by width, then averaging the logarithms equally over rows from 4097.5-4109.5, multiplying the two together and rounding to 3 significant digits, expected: 21.6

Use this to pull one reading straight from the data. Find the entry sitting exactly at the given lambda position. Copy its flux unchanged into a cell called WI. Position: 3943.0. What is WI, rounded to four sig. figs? 2.688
